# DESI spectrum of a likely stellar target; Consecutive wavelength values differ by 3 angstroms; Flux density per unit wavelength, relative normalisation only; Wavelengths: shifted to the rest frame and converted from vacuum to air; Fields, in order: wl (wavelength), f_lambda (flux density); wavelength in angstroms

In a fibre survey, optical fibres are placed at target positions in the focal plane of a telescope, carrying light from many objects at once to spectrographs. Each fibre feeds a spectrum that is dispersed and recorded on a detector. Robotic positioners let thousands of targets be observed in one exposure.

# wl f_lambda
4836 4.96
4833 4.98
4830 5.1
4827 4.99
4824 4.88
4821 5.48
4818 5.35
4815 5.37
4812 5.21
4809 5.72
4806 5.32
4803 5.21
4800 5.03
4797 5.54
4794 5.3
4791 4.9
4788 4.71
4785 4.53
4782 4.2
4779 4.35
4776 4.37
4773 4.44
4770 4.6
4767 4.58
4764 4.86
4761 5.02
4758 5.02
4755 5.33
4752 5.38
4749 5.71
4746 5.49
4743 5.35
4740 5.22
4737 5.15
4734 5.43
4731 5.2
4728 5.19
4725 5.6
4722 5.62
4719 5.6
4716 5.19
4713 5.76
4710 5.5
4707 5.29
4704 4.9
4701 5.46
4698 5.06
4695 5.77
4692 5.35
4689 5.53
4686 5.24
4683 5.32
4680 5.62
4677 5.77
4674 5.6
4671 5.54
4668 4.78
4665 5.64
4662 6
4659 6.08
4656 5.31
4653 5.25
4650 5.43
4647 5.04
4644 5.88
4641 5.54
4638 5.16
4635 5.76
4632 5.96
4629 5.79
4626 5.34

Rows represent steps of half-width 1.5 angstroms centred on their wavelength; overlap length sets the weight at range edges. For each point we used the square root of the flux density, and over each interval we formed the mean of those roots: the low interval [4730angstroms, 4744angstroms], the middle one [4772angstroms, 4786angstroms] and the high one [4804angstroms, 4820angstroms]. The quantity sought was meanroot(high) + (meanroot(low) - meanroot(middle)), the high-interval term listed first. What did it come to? 2.5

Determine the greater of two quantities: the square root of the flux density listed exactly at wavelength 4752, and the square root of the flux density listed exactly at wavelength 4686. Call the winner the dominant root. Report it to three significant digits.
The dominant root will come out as 2.32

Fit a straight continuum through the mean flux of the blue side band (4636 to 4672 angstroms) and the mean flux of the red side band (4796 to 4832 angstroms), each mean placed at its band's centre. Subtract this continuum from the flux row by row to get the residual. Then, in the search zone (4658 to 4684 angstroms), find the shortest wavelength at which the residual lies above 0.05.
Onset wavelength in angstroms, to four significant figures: 4659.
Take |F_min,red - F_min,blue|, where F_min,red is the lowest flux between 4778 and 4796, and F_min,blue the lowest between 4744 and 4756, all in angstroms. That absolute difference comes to 1.1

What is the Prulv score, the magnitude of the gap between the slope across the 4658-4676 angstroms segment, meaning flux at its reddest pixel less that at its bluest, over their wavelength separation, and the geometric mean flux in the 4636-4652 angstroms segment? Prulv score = 5.43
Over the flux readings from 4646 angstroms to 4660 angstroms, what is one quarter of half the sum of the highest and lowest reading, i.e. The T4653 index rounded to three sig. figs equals 1.39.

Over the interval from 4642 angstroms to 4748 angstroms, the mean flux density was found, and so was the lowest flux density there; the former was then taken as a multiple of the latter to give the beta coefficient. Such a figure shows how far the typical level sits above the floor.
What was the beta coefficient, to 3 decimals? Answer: 1.137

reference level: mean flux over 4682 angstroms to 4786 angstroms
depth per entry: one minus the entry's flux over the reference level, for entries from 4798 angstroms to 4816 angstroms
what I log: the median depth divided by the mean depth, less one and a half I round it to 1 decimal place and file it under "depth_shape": -0.8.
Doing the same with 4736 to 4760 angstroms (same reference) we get -0.4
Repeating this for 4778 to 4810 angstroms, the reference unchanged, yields -0.8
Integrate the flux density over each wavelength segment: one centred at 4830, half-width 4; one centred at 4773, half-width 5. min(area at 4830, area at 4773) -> 40.2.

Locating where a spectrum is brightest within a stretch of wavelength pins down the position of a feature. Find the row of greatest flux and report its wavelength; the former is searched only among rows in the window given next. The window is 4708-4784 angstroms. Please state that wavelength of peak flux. 4713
